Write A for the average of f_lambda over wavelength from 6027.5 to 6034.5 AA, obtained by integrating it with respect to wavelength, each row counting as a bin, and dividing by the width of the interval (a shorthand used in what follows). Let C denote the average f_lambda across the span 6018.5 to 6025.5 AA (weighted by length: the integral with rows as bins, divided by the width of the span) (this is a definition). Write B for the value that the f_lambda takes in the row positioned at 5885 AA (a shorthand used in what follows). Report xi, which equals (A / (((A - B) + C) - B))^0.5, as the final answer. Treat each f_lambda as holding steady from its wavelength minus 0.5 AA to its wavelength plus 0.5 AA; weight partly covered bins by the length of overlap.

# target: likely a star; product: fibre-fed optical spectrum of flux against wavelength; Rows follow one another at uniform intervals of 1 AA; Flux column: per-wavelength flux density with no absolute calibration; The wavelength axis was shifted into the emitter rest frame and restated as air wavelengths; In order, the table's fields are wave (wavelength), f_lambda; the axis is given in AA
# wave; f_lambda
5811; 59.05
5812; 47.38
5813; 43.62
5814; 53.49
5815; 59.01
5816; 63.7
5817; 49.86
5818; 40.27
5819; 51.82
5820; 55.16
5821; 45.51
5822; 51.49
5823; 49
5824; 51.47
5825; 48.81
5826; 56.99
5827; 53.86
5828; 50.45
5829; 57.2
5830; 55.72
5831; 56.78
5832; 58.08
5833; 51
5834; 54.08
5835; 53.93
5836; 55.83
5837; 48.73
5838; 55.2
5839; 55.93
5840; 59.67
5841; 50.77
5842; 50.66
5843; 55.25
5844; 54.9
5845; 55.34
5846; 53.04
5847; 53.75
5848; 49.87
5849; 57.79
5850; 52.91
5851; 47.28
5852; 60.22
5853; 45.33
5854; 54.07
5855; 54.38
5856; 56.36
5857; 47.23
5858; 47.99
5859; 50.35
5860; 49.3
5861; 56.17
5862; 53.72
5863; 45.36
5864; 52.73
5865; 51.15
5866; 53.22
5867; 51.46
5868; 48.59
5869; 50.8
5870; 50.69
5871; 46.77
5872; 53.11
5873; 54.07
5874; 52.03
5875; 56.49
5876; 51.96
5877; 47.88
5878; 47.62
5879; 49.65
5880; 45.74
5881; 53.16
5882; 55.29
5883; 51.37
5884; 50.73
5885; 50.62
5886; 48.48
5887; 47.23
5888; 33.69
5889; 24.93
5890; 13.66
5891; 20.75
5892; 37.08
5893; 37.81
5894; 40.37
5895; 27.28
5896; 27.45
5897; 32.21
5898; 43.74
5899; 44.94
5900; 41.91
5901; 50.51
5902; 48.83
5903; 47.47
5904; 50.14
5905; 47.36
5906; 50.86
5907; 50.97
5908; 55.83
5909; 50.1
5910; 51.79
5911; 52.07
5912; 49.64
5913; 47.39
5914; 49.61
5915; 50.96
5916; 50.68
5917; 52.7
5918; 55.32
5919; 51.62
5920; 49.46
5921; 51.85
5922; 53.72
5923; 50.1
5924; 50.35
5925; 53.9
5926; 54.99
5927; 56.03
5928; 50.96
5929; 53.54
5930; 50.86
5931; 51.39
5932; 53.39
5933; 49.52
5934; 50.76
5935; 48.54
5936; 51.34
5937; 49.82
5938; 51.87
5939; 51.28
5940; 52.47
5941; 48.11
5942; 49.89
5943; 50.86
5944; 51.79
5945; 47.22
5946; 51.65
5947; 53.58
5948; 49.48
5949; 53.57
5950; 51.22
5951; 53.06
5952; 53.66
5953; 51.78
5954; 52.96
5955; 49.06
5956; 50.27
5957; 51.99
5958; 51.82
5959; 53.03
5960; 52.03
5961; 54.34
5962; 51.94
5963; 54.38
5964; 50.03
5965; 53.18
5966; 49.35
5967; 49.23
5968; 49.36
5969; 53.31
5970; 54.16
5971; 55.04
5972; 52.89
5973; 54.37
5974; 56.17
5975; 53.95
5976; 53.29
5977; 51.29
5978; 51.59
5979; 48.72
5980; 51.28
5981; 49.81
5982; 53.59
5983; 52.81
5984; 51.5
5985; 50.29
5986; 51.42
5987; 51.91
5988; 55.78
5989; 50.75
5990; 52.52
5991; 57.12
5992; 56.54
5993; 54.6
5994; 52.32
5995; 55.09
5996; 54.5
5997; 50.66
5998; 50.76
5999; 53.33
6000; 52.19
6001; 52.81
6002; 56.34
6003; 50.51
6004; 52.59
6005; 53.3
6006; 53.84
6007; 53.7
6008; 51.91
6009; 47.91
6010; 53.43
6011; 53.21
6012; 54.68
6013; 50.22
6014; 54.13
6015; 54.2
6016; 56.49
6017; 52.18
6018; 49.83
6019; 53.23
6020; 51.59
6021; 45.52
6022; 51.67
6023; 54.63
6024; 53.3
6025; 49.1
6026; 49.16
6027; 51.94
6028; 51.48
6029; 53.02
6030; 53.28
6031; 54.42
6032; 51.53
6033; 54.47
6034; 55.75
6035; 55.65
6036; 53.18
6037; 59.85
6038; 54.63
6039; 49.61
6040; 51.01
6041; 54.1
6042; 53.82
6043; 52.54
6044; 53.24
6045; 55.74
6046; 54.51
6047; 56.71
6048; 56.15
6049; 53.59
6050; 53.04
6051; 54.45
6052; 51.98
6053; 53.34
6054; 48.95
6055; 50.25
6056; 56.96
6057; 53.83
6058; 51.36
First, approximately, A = 53.4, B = 50.62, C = 51.3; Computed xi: 3.9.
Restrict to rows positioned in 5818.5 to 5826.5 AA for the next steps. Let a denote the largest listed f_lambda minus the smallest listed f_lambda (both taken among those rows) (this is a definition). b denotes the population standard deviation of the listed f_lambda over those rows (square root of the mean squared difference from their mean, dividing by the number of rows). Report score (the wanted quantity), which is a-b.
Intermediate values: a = 11.5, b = 3.4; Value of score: 8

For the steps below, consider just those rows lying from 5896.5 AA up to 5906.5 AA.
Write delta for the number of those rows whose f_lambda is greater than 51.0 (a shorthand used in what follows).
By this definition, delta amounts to 0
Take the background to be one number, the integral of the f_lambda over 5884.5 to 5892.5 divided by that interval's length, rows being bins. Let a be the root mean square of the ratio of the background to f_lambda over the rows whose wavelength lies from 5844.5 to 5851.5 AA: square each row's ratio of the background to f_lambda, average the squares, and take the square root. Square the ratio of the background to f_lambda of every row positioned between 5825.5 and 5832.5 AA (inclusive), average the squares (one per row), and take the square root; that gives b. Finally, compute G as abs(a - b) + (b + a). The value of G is 1.31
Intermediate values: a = 0.657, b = 0.62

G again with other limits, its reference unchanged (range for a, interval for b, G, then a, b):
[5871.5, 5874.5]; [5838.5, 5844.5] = 1.30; 0.651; 0.64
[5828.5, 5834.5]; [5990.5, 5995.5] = 1.26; 0.625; 0.63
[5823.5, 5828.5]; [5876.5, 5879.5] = 1.43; 0.663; 0.71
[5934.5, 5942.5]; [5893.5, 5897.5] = 2.25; 0.686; 1.13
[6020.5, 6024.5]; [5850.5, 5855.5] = 1.36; 0.679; 0.67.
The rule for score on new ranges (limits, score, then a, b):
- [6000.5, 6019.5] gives 7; 8.6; 2.1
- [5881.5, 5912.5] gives 31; 42.2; 10.7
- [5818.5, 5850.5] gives 11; 14.2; 3.2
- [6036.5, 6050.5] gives 8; 10.2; 2.4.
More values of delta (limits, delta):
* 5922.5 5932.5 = 6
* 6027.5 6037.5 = 10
